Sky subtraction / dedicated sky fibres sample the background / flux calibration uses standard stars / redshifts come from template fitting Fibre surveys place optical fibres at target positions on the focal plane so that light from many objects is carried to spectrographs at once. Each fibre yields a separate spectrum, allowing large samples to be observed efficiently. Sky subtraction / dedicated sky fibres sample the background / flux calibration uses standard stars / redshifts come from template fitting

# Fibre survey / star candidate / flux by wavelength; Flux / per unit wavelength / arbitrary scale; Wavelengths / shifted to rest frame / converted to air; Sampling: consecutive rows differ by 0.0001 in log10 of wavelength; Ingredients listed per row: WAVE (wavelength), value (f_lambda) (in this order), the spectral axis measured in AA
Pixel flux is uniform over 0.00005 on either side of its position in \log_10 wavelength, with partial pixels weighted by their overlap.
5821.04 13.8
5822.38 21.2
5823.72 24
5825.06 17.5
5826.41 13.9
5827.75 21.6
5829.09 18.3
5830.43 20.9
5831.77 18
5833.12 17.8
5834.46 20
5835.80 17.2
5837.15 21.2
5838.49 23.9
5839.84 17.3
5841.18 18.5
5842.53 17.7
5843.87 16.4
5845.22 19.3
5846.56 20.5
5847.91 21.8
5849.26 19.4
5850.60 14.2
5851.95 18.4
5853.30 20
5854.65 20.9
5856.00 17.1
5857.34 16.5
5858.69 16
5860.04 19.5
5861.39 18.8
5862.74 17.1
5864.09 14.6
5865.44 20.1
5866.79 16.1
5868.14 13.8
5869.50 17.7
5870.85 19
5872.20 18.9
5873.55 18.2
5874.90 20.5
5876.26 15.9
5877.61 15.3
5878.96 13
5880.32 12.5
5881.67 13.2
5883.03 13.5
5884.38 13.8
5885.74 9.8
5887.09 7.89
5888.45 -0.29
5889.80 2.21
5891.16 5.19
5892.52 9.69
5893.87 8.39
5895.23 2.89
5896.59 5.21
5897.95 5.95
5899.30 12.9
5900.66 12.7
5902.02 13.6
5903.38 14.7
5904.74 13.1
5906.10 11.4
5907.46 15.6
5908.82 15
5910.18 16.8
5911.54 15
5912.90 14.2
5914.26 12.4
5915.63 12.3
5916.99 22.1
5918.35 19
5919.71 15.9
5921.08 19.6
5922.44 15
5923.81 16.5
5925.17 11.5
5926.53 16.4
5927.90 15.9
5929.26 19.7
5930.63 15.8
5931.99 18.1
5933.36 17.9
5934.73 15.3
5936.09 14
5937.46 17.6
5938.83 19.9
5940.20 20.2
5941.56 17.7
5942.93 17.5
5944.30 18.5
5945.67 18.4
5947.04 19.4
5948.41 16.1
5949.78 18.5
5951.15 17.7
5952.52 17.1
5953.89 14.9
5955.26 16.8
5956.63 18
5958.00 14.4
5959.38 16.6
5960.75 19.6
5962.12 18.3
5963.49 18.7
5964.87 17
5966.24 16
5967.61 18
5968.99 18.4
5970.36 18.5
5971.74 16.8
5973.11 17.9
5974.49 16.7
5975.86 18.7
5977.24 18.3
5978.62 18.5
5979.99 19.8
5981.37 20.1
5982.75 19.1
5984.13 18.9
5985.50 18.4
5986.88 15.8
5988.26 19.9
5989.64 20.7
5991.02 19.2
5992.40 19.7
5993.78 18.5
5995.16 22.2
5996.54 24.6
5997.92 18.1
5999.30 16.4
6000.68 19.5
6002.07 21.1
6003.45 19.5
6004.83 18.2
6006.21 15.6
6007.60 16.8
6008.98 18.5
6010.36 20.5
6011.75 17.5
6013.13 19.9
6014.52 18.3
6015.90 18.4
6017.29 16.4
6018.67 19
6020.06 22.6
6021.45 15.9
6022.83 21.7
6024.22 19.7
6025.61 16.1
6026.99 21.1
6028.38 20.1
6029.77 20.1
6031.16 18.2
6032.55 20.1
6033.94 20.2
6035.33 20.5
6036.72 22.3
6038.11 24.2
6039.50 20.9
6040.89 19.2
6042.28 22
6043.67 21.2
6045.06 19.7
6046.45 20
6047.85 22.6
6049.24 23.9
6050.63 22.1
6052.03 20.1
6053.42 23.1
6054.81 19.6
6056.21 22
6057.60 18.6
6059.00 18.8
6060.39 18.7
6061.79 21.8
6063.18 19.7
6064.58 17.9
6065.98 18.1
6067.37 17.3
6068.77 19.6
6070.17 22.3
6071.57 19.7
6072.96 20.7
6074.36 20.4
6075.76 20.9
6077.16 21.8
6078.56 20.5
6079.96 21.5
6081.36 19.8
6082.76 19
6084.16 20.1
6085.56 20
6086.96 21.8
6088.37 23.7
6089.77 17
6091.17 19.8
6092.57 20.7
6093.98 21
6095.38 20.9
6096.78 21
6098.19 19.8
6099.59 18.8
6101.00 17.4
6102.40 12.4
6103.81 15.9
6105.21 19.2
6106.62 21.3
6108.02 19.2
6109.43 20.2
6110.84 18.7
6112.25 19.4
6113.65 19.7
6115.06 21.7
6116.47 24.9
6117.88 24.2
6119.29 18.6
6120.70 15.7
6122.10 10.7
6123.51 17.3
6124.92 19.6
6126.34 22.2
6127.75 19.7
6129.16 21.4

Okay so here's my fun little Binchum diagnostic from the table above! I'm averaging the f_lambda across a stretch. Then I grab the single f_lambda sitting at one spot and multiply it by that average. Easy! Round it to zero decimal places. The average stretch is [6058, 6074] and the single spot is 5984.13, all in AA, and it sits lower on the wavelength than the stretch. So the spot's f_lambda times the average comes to 369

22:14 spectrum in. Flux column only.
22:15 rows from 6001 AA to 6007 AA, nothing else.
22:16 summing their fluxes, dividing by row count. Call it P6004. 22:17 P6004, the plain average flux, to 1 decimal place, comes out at 18.6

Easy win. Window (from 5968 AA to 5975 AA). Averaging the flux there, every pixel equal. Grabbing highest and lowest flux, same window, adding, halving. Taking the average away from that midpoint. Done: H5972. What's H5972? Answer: -0.1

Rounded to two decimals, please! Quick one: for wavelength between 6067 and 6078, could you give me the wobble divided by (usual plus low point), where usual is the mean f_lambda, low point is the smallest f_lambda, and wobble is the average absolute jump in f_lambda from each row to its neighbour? 0.04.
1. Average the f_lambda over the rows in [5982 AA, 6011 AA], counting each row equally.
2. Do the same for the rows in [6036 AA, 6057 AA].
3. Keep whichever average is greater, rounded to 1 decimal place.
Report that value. 21.5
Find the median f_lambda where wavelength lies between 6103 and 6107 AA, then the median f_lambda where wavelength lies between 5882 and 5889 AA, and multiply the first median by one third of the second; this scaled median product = 63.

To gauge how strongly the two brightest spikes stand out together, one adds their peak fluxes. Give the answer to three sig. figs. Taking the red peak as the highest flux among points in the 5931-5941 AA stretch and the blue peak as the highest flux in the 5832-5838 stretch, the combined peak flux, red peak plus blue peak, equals 41.4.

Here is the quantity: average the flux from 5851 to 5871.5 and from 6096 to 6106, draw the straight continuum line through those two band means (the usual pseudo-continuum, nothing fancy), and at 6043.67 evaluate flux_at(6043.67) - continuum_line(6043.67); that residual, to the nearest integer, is 3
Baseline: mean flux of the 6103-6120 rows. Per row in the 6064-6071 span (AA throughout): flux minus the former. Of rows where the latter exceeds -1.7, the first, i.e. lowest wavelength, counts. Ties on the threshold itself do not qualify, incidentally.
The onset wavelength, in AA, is 6068.77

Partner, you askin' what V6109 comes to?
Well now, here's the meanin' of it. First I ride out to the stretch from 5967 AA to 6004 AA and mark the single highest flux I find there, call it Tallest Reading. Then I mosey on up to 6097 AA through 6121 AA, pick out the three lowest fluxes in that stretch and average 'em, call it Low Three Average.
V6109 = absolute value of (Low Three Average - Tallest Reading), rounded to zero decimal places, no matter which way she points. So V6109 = 10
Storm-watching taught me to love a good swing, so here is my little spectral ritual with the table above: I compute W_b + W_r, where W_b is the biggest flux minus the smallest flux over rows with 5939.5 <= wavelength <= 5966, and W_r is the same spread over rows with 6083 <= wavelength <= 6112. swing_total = 17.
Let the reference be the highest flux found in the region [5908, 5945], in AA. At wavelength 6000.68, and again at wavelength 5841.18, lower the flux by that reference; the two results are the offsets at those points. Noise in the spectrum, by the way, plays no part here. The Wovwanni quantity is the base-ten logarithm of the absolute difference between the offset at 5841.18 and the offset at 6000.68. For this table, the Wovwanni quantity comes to 0.0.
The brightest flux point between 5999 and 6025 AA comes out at 22.6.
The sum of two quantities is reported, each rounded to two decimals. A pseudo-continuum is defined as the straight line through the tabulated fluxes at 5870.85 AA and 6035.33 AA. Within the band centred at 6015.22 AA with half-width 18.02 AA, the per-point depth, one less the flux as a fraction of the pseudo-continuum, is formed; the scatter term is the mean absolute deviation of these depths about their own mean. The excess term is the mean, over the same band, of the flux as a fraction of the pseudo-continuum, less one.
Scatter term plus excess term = 0.00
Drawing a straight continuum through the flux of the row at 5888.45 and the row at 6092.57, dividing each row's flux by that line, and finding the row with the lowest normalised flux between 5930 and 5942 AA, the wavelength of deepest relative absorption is 5936.09 AA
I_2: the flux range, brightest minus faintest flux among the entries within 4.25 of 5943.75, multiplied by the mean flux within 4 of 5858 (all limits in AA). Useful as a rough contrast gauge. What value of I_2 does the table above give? 49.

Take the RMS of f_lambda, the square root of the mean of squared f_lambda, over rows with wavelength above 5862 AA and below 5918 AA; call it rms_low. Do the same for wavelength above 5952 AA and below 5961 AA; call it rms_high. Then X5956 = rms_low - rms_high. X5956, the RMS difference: -2.9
